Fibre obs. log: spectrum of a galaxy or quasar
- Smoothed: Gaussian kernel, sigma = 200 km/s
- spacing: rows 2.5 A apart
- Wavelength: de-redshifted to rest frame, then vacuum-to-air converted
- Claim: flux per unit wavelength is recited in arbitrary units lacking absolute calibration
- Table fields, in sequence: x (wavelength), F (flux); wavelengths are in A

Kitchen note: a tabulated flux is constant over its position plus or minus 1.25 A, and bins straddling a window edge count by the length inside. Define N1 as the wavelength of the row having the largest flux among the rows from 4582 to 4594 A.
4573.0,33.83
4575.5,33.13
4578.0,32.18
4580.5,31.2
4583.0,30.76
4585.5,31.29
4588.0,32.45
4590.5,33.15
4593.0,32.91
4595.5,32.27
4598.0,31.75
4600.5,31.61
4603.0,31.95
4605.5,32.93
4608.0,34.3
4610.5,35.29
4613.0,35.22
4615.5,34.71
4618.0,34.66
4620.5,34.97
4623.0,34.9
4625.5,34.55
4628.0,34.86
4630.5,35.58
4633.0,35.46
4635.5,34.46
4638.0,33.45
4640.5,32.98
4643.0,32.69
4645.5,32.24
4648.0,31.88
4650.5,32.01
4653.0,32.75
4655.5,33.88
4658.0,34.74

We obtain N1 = 4590.5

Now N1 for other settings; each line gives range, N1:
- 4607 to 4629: 4610.5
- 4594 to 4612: 4610.5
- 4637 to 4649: 4638.0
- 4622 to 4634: 4630.5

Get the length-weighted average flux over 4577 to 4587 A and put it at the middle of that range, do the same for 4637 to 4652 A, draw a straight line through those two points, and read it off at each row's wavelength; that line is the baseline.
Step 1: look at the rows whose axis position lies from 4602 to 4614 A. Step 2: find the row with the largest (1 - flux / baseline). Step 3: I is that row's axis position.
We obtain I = 4603.0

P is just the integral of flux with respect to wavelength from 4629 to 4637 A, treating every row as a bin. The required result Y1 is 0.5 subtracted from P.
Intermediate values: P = 281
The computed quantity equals 280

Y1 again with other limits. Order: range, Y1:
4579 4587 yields 249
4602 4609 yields 231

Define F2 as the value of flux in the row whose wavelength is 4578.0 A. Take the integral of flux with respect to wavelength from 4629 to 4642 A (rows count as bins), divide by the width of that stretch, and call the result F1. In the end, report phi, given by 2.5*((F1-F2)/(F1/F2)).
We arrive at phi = 5.1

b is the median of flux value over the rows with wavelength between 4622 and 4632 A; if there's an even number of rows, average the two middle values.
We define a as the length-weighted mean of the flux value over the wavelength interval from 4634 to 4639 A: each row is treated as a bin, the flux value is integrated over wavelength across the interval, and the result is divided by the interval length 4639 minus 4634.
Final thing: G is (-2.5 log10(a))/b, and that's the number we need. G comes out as -0.110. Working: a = 34.1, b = 34.9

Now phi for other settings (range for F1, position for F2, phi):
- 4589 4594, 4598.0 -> 3.0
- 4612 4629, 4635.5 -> 0.9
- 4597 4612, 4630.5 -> -6.9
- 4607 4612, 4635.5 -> 0.9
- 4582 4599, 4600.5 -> 1.2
